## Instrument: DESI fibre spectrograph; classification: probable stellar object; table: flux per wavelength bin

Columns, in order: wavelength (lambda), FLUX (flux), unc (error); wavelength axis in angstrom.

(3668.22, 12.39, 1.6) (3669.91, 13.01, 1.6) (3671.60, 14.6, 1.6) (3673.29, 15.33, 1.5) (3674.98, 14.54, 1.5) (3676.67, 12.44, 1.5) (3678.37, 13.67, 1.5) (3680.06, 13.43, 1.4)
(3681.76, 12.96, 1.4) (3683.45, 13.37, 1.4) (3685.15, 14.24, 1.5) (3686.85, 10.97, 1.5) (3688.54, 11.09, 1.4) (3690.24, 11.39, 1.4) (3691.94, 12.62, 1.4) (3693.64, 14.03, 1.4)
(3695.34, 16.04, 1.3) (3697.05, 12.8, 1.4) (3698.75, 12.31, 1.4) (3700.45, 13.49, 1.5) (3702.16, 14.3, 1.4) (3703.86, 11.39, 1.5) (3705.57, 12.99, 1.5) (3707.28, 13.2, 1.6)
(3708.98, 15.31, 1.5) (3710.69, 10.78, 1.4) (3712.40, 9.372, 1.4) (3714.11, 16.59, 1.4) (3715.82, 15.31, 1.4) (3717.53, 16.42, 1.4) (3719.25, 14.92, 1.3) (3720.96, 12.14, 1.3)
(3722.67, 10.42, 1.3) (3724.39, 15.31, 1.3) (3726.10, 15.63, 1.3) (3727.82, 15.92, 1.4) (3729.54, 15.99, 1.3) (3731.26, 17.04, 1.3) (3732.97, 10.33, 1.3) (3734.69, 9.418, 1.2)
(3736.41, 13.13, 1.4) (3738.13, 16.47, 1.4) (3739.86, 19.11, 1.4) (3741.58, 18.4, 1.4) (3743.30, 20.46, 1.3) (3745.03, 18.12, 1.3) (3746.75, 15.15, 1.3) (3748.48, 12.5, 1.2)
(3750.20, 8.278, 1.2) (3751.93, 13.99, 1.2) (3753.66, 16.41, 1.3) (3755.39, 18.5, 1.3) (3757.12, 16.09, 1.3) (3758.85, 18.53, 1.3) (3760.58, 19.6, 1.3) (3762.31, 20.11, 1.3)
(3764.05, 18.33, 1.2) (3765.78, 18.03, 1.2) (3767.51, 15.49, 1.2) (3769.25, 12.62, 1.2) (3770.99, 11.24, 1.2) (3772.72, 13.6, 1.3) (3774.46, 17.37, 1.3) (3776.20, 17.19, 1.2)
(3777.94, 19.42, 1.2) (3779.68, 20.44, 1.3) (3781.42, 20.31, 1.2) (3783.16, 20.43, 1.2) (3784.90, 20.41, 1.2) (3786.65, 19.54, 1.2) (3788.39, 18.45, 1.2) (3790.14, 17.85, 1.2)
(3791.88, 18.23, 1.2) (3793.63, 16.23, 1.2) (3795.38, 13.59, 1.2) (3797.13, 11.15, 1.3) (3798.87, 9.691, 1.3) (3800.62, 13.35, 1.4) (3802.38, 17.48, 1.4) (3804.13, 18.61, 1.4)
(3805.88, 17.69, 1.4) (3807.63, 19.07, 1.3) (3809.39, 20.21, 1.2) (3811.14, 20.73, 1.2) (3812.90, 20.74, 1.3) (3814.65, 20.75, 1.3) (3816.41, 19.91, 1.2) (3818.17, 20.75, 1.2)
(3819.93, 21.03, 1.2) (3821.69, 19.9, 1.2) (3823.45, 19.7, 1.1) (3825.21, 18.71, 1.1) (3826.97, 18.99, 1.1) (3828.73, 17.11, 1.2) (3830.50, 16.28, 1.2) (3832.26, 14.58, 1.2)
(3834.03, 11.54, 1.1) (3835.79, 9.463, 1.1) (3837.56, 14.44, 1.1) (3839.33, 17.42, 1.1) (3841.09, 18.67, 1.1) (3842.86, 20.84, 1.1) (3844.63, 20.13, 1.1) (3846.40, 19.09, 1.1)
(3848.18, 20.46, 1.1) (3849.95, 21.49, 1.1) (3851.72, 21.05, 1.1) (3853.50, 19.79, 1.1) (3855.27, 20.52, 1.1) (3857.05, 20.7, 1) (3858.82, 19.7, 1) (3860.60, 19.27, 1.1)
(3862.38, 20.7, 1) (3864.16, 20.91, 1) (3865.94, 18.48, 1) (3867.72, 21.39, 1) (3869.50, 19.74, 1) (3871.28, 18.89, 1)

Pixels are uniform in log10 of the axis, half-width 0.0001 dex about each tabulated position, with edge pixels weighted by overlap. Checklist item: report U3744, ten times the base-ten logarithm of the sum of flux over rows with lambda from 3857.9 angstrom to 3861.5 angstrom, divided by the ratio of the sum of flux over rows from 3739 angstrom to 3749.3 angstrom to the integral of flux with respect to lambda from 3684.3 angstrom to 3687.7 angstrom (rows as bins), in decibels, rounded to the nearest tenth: 12.1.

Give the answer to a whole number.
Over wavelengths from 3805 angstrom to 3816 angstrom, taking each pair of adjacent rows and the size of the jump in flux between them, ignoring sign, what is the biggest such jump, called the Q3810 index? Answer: 1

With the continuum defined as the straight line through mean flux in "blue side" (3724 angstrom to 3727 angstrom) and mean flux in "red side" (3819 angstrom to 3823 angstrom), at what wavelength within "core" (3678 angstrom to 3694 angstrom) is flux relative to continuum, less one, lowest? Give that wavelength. 3686.85 angstrom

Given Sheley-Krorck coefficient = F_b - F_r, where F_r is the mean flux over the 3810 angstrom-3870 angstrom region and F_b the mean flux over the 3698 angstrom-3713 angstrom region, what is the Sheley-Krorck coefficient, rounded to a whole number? -6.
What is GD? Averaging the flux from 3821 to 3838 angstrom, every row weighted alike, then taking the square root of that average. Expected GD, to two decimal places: 4.01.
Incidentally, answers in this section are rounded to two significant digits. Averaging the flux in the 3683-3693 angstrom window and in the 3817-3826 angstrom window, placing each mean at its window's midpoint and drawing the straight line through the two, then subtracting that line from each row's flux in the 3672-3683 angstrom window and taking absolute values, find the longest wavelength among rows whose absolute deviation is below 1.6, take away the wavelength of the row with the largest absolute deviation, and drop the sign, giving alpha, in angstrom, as 8.5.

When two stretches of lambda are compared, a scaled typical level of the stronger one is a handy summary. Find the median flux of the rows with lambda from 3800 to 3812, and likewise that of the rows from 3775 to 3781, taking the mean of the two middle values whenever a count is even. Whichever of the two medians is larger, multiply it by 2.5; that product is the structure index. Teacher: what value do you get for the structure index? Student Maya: 49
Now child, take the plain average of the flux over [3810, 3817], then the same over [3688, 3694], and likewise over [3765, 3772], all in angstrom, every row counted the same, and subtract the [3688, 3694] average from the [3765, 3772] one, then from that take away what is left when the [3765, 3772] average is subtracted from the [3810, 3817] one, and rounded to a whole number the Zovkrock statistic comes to -4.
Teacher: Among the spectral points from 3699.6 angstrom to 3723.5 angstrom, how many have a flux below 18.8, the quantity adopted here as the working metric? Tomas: 14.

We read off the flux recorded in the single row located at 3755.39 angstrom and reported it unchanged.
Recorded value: 18.5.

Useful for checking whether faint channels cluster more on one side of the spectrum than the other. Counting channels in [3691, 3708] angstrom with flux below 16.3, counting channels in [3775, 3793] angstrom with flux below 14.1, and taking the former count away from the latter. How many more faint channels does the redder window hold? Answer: -10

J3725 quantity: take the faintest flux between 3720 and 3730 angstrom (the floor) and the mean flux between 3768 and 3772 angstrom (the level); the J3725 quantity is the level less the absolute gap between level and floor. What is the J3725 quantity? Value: 10.4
